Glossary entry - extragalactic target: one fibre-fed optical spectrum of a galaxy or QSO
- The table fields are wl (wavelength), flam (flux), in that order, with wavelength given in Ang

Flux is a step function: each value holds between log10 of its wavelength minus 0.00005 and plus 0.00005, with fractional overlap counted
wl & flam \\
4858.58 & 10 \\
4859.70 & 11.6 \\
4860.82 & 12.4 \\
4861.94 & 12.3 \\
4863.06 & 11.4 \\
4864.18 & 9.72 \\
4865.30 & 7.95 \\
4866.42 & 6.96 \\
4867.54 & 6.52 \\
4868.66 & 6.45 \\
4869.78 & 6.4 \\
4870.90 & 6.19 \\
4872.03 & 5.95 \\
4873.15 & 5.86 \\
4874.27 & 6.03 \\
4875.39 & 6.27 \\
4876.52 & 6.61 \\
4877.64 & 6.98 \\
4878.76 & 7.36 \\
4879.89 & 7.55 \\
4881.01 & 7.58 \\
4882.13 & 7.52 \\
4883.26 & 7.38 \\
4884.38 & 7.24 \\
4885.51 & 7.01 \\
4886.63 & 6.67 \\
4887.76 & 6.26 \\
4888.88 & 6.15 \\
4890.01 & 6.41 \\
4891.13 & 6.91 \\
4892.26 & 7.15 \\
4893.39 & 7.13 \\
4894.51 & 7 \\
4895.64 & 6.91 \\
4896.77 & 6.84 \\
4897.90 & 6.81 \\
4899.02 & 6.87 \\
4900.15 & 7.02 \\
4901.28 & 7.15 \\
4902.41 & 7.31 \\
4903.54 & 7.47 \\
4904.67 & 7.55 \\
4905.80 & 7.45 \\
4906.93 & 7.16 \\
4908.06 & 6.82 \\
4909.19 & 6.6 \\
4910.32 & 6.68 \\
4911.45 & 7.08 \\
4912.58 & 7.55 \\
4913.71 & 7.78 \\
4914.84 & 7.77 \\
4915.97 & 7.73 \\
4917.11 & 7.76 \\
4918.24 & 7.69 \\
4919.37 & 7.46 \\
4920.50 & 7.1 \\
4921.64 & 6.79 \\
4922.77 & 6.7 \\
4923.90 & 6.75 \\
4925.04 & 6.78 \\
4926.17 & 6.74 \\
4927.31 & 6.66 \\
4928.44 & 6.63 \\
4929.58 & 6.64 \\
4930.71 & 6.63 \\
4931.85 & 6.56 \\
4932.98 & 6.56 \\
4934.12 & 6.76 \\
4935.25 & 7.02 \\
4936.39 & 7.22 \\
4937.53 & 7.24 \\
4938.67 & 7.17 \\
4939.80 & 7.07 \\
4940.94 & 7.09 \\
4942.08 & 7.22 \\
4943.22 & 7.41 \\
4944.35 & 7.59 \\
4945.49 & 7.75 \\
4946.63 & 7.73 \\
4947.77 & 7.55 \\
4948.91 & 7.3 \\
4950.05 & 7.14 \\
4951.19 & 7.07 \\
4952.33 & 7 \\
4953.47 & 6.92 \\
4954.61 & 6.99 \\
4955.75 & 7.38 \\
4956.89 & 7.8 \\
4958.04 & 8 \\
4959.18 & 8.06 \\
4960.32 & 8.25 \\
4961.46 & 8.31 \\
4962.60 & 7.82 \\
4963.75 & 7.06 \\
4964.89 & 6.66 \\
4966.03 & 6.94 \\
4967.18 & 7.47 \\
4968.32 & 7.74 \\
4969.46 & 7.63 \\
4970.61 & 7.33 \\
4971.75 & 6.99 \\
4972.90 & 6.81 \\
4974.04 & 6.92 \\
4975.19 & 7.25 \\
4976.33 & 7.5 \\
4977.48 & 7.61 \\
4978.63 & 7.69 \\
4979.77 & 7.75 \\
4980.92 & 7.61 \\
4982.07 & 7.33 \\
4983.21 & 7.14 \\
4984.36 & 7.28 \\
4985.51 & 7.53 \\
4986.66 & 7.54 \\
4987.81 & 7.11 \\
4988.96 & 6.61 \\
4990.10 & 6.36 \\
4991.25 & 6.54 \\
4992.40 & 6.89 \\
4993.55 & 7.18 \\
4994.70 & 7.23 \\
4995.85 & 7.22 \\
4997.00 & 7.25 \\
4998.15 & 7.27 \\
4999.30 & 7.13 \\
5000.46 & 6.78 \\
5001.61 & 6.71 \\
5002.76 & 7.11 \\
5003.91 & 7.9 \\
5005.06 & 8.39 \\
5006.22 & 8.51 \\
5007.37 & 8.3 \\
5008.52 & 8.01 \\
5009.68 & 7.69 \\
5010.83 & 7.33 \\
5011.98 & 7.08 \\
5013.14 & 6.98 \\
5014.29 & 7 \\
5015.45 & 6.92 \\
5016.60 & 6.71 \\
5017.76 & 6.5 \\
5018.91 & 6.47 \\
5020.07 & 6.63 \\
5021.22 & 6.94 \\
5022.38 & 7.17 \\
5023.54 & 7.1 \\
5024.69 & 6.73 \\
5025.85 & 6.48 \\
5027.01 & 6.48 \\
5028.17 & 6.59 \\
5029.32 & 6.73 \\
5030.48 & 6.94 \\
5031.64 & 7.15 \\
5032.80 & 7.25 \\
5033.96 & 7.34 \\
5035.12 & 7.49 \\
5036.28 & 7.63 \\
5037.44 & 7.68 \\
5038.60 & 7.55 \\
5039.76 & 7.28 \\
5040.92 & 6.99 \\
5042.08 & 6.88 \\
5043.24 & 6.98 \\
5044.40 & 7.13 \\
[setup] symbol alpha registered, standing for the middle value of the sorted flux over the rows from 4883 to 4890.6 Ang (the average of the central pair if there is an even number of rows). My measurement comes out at 6.67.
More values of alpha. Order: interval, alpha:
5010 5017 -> 6.99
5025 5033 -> 6.73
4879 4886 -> 7.45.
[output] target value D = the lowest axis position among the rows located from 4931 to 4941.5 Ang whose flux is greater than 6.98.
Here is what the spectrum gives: 4935.25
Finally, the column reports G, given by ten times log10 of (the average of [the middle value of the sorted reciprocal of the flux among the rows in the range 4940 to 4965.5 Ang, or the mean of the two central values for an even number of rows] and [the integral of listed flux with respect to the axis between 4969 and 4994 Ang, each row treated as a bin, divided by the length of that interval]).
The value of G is 5.65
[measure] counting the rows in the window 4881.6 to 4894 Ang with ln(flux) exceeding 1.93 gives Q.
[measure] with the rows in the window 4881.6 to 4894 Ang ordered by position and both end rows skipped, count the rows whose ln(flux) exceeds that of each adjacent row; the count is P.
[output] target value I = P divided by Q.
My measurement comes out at 0.14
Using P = 1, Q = 7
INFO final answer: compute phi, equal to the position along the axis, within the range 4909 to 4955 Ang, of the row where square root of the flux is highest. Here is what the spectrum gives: 4913.71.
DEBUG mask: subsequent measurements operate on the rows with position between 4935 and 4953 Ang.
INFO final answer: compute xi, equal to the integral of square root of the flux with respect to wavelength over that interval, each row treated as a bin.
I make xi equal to 48.6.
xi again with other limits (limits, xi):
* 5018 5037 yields 50.0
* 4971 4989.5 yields 49.9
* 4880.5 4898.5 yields 47.4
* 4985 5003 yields 47.7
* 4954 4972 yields 49.4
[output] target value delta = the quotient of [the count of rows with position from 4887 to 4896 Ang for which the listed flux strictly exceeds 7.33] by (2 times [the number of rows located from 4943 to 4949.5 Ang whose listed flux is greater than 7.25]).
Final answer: 0.0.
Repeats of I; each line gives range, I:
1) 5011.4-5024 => 0.29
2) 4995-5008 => 0.22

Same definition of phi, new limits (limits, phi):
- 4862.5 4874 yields 4863.06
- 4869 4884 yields 4881.01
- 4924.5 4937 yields 4936.39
